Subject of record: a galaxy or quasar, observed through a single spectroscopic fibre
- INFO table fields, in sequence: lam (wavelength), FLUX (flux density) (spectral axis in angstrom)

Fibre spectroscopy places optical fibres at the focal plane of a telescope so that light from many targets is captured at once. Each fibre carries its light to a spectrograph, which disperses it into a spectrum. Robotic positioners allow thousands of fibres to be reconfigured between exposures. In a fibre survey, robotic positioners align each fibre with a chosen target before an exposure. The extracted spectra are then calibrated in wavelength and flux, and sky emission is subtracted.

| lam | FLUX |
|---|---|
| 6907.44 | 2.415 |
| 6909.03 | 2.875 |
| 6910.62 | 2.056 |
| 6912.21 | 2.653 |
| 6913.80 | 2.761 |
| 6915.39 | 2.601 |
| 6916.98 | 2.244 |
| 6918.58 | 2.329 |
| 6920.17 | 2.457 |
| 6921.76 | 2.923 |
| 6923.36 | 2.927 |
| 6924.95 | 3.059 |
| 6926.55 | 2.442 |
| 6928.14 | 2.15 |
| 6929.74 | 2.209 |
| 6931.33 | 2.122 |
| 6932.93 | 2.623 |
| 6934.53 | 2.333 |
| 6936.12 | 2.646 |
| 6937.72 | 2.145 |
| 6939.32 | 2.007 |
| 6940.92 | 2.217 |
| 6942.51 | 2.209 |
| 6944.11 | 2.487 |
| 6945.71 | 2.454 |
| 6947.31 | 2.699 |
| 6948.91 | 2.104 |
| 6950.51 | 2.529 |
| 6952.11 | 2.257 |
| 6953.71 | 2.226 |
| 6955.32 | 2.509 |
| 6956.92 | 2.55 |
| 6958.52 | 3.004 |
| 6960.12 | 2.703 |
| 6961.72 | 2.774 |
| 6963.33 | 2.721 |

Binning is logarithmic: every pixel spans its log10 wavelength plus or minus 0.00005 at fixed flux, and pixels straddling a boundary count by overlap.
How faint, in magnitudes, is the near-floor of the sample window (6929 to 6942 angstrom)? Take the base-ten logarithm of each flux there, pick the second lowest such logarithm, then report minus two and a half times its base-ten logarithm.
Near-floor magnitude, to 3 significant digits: 1.21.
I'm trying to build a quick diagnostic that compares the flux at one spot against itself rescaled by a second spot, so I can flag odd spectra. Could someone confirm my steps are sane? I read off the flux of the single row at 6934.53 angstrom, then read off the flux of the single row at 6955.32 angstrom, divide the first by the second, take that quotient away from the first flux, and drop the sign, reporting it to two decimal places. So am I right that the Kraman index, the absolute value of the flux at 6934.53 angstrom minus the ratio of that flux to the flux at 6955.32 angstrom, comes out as 1.40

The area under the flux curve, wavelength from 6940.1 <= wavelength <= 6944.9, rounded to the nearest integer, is 11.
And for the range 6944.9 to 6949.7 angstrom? 12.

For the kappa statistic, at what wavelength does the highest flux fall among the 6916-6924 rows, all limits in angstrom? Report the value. 6923.36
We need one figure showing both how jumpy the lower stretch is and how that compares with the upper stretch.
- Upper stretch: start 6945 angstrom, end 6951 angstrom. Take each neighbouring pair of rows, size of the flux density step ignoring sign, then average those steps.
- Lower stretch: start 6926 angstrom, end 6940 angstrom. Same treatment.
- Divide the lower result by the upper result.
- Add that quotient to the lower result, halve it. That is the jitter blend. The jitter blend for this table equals 0.46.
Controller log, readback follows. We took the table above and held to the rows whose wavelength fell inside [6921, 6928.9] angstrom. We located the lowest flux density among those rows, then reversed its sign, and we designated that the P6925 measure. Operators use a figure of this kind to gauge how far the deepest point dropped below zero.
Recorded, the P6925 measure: -2.15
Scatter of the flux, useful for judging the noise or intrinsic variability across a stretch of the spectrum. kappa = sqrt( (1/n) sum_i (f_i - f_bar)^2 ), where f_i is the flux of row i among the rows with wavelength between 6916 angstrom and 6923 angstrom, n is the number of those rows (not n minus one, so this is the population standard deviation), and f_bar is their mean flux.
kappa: 0.26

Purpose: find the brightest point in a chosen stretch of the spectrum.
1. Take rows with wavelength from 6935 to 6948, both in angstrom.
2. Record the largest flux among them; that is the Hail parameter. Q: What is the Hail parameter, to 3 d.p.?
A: 2.699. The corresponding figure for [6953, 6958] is 2.550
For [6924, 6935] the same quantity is 3.059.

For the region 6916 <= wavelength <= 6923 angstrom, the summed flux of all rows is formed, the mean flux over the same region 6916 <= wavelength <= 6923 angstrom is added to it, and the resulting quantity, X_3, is 12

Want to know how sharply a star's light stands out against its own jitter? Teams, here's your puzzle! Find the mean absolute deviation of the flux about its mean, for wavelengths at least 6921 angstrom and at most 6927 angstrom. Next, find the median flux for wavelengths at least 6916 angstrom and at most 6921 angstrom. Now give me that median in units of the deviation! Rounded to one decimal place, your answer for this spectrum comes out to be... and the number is 11.8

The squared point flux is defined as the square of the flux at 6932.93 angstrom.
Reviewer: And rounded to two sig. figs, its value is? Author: 6.9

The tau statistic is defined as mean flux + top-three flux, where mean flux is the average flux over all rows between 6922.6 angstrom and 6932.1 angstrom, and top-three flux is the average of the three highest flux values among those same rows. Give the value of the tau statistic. 5.29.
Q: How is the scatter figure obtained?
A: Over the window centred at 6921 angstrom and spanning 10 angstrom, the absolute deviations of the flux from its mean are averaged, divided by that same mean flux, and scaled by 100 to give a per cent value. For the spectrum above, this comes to 12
